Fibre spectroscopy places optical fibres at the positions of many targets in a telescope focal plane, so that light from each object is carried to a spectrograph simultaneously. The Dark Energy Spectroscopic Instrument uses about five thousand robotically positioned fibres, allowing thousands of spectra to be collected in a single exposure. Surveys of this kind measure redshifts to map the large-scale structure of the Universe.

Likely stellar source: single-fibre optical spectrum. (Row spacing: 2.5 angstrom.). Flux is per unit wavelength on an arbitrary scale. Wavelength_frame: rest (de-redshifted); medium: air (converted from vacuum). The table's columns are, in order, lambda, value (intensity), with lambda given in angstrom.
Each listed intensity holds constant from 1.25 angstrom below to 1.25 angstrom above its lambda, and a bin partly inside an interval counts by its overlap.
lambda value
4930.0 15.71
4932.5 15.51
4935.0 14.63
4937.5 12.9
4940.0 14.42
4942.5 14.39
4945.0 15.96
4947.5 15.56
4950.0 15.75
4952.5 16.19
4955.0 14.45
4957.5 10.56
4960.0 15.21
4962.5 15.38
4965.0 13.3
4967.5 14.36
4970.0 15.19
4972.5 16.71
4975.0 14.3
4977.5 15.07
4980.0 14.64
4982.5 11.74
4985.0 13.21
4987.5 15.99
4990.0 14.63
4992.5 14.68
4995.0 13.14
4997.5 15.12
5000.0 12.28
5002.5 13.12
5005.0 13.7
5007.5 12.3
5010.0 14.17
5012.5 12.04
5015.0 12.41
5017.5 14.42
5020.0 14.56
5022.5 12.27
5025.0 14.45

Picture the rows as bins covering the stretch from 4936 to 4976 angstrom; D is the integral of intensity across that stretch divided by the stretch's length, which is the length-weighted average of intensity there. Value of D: 14.7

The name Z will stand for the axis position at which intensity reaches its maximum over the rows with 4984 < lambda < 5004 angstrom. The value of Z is 4987.5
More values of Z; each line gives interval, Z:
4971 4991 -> 4972.5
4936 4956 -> 4952.5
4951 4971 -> 4952.5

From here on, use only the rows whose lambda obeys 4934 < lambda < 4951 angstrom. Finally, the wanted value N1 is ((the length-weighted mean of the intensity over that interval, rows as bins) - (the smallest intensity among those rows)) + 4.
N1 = 5.9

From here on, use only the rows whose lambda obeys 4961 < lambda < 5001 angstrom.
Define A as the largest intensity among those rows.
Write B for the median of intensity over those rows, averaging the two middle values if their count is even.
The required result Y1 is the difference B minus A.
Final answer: -2.1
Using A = 16.71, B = 14.6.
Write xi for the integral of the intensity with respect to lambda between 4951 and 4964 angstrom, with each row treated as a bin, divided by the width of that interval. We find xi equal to 14.4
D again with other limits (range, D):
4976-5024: 13.7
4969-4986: 14.4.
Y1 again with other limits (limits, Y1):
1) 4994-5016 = -2.0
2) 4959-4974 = -1.5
